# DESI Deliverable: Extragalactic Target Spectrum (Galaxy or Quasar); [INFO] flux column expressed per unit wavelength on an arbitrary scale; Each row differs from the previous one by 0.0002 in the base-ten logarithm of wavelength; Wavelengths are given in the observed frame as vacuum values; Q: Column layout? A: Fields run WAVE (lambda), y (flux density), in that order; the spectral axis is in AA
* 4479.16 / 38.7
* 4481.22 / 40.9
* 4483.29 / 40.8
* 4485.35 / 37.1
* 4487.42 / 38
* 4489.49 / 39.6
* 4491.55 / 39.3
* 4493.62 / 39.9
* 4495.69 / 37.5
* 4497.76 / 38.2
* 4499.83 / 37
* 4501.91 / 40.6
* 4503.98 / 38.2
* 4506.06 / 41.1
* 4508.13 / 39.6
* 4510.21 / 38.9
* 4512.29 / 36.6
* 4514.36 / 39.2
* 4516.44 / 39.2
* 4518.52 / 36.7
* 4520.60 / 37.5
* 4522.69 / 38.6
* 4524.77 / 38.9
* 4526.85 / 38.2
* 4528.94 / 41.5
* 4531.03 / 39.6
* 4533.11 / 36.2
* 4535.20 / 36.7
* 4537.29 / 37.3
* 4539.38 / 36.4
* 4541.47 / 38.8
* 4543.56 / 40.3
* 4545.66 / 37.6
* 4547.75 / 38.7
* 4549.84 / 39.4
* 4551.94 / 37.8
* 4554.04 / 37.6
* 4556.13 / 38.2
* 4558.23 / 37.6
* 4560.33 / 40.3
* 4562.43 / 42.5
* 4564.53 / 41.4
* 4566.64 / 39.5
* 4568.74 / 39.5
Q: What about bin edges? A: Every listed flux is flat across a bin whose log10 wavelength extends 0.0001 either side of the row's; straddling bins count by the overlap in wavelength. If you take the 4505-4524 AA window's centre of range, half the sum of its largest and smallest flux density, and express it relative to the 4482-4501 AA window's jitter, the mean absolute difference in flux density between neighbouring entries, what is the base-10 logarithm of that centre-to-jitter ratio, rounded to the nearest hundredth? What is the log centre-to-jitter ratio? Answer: 1.44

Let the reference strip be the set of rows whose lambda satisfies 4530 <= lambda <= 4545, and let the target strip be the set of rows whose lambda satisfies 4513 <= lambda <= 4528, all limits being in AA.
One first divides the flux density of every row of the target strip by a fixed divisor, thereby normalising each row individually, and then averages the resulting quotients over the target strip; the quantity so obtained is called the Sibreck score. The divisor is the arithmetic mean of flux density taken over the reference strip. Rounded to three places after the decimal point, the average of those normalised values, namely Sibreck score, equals 1.011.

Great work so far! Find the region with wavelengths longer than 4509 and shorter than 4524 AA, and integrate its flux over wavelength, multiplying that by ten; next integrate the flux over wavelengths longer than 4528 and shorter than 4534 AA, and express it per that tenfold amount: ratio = 0.04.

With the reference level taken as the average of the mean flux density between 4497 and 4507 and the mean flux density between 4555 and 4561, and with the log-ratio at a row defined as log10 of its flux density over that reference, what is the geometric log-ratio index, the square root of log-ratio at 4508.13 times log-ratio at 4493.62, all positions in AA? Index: 0.010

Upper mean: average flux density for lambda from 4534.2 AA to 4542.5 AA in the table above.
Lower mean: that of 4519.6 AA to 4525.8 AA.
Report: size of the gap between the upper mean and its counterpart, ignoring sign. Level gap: 1.0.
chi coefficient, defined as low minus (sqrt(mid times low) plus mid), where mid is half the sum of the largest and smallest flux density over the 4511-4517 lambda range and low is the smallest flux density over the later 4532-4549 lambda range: -38.7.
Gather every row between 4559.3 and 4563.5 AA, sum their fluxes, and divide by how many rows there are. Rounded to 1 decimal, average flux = 41.4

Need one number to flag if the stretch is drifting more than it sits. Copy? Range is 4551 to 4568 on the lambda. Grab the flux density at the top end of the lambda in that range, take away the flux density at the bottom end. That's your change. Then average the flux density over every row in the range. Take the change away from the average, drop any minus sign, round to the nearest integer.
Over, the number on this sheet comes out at 38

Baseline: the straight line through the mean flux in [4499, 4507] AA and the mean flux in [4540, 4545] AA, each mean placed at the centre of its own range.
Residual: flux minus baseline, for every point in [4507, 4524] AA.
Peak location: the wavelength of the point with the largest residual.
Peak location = 4508.13 AA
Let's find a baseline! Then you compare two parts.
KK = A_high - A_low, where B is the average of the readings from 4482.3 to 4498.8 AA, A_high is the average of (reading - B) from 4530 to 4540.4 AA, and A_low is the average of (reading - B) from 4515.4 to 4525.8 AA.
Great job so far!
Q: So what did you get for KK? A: -0.94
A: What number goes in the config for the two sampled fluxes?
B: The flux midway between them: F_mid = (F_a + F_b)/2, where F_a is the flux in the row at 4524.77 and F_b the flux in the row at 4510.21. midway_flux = 38.9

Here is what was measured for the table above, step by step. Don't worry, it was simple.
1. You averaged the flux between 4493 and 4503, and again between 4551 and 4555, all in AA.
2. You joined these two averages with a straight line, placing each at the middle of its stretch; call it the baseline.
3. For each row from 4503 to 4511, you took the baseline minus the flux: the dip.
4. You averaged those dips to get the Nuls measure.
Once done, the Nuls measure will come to -1.0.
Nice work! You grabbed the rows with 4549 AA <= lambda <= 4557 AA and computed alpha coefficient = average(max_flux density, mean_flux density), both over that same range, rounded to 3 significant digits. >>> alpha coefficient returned 38.8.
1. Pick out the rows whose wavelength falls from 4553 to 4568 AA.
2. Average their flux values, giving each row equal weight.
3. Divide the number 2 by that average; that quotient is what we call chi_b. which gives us 0.0505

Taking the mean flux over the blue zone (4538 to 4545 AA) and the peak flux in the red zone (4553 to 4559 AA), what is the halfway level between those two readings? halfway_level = 38.3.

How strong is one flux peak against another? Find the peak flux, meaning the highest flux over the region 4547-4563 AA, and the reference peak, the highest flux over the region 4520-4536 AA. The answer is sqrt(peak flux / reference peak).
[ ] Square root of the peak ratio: 1.012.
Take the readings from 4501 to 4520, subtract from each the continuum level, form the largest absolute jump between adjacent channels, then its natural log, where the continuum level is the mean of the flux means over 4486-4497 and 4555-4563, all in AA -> 1.06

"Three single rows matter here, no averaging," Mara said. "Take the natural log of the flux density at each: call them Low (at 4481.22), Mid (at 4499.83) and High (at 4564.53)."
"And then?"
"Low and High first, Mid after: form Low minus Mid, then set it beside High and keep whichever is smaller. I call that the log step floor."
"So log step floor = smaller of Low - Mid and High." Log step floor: 0.10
